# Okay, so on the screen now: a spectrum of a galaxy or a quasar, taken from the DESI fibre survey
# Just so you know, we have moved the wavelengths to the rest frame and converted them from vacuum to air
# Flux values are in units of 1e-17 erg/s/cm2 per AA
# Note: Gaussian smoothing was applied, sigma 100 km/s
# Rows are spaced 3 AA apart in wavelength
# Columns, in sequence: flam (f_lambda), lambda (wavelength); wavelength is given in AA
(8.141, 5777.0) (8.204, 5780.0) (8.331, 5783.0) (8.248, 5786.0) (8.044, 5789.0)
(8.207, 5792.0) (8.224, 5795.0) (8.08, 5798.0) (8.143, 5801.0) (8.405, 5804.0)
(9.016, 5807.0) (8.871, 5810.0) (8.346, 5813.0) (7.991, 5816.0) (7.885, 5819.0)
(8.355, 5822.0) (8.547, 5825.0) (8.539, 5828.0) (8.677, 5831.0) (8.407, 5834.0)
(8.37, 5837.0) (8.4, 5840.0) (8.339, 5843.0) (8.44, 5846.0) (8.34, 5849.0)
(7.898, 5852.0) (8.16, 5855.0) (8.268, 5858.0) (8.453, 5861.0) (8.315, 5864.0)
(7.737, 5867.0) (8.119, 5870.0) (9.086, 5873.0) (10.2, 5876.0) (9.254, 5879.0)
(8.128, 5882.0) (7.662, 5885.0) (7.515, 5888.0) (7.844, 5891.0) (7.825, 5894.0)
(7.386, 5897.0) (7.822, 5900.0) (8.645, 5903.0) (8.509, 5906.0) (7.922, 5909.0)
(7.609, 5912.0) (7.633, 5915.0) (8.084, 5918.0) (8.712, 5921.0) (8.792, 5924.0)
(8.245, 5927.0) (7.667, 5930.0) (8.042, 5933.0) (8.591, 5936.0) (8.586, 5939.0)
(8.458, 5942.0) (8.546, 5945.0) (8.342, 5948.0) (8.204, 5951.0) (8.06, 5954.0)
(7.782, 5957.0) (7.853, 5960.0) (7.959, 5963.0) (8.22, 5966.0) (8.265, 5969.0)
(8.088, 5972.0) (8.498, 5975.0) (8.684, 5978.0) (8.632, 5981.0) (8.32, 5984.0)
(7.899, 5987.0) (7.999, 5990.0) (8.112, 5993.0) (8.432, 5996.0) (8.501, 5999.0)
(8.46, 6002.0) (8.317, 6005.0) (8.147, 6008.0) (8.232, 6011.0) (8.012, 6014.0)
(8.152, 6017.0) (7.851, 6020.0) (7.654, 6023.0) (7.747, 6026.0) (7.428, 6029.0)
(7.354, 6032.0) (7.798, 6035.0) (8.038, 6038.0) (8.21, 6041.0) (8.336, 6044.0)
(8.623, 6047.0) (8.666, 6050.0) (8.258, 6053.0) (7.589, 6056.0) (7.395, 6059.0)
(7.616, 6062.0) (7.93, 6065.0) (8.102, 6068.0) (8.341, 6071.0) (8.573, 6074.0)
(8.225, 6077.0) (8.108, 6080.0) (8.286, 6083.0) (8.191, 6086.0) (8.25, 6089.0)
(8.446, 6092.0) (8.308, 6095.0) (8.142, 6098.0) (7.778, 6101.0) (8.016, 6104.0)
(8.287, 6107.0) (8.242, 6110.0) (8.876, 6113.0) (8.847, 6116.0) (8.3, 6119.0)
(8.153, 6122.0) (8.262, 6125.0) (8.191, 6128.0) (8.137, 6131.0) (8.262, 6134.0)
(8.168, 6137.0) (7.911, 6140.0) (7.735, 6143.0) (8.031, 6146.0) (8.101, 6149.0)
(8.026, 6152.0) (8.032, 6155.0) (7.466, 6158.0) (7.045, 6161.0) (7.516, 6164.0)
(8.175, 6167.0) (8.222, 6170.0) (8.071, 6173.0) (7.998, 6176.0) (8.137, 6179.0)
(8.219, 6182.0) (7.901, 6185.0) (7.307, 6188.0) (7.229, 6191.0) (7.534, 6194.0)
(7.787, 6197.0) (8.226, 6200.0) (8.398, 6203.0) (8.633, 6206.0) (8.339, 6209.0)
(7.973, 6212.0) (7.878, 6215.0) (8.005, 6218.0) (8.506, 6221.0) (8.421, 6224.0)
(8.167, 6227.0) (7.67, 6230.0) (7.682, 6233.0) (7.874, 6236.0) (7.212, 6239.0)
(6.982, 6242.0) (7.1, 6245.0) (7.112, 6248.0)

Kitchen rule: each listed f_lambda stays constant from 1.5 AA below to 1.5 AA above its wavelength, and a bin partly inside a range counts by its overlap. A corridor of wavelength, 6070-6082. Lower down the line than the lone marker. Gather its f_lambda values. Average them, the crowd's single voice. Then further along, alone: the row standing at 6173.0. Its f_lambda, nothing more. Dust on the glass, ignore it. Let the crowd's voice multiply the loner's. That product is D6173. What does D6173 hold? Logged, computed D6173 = 67.1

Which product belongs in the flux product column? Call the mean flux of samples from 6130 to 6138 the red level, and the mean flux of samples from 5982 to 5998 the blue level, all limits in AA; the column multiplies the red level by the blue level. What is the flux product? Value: 67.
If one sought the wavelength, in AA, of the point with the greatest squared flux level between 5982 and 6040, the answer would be 5999.0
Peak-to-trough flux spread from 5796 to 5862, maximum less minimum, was 1.13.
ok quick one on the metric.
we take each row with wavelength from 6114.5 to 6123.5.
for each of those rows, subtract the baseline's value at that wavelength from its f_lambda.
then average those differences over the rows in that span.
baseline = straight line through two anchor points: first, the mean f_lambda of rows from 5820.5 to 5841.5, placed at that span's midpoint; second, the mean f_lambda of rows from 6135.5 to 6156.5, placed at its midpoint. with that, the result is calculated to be 0.39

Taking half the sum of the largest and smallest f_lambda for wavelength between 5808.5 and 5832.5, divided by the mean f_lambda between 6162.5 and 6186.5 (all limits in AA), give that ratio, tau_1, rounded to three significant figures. 1.04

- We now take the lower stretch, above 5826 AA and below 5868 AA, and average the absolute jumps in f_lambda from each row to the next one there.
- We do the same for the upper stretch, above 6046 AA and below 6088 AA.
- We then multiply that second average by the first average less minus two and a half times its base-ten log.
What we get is -0.40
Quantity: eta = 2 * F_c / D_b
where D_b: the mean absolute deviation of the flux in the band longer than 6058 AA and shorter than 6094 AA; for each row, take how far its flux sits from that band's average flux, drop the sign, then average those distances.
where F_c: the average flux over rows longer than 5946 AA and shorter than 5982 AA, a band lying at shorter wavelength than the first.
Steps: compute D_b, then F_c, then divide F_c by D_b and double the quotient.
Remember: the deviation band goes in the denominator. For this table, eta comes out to 68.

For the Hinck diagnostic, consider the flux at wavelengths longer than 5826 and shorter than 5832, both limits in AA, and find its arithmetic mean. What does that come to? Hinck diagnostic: 8.6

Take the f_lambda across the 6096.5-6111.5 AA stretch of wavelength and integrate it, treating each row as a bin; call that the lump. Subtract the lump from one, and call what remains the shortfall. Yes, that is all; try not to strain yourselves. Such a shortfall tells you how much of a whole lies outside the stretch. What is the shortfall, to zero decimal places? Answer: -120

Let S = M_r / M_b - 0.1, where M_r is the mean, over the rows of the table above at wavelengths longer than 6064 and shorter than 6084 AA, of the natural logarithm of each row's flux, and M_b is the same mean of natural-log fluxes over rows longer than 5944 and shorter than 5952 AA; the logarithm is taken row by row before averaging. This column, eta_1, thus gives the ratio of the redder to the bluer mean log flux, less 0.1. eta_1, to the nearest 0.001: 0.892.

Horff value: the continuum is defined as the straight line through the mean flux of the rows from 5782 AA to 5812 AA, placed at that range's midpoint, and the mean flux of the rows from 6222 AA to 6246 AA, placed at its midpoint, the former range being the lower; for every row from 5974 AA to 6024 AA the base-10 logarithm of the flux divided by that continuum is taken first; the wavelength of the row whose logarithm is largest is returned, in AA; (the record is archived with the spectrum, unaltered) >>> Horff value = 5978.0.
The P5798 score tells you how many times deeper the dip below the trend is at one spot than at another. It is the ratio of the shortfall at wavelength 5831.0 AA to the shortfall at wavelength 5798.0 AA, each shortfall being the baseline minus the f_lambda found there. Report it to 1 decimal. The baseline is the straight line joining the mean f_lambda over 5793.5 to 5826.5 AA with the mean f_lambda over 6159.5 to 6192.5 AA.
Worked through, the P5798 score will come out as -1.2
